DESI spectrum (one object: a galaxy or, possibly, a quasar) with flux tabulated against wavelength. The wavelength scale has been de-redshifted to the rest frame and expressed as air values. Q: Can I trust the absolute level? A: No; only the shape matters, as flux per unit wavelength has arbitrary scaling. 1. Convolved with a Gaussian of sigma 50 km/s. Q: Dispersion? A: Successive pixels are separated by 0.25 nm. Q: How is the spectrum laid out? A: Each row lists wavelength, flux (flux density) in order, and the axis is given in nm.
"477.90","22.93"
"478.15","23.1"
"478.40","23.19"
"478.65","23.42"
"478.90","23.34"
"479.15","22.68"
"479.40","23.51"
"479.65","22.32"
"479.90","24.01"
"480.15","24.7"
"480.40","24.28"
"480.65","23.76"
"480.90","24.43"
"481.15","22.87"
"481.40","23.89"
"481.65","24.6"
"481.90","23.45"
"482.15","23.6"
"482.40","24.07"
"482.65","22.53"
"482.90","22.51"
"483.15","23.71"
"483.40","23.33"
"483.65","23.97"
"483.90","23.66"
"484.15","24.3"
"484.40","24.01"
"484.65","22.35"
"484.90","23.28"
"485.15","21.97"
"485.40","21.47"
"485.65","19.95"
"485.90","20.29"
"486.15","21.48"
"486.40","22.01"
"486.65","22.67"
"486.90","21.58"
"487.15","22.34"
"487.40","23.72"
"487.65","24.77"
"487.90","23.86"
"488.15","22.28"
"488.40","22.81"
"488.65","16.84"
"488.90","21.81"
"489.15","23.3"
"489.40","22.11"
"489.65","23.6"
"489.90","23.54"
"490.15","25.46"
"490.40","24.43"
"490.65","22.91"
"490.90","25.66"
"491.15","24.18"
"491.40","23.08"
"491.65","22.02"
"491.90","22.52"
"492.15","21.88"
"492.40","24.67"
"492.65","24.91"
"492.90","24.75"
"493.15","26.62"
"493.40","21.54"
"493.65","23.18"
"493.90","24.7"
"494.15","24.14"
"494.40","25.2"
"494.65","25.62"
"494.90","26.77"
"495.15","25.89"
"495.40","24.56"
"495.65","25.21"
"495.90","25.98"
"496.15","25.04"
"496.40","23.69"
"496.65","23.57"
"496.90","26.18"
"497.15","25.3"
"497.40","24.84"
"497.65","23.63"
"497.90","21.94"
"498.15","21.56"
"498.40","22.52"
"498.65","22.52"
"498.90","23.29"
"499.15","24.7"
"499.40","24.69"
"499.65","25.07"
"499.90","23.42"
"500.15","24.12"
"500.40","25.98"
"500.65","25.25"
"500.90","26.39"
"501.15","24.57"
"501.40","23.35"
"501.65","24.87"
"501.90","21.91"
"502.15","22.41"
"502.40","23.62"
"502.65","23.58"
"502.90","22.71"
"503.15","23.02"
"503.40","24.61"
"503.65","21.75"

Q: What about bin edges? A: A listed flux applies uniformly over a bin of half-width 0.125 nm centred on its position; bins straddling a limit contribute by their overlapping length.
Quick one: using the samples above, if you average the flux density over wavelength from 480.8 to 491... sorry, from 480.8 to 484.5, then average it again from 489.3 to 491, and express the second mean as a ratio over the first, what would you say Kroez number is 1.01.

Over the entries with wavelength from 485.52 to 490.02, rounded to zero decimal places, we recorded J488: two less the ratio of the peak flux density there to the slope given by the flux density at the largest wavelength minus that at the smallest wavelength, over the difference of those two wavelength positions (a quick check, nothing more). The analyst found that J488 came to -27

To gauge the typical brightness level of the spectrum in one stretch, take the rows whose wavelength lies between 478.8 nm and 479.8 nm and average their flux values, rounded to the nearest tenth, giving 23.0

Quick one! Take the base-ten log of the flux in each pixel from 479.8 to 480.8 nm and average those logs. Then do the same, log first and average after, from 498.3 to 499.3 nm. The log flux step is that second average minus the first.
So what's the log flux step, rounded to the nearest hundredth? -0.02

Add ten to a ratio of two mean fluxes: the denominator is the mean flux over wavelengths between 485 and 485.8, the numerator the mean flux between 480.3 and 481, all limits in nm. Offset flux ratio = 11.14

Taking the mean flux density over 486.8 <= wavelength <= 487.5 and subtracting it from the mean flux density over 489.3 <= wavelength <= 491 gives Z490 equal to 1.4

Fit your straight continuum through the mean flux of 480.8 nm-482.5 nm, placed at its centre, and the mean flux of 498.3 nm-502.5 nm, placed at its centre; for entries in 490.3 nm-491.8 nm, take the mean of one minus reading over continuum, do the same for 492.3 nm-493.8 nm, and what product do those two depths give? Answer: -0.0001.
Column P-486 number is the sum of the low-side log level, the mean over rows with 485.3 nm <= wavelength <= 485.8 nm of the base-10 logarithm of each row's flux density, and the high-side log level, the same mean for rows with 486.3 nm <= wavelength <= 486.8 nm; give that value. 2.66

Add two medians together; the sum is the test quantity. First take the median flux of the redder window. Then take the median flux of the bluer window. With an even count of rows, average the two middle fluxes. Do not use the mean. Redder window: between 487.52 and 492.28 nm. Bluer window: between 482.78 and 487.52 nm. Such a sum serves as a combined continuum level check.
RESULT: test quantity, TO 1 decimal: 45.6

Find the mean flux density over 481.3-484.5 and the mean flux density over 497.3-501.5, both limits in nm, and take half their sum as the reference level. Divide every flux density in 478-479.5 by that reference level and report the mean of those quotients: 0.97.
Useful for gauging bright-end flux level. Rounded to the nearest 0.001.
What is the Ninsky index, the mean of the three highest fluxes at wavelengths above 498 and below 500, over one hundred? 0.248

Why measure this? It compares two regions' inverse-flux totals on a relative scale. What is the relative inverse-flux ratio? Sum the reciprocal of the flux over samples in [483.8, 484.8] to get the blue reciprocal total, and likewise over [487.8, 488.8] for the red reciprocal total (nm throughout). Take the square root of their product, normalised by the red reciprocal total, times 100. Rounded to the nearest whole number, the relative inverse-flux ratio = 95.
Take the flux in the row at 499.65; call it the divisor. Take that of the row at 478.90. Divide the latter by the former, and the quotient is 0.93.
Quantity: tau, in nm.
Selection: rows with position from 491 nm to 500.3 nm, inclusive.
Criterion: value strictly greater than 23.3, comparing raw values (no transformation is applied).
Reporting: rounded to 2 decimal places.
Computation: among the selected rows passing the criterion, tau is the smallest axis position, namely 491.15 nm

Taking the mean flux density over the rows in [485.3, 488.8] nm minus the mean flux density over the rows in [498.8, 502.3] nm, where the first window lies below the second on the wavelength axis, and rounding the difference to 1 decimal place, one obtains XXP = -2.4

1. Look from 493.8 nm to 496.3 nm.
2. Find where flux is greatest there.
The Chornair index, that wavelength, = 494.90 nm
